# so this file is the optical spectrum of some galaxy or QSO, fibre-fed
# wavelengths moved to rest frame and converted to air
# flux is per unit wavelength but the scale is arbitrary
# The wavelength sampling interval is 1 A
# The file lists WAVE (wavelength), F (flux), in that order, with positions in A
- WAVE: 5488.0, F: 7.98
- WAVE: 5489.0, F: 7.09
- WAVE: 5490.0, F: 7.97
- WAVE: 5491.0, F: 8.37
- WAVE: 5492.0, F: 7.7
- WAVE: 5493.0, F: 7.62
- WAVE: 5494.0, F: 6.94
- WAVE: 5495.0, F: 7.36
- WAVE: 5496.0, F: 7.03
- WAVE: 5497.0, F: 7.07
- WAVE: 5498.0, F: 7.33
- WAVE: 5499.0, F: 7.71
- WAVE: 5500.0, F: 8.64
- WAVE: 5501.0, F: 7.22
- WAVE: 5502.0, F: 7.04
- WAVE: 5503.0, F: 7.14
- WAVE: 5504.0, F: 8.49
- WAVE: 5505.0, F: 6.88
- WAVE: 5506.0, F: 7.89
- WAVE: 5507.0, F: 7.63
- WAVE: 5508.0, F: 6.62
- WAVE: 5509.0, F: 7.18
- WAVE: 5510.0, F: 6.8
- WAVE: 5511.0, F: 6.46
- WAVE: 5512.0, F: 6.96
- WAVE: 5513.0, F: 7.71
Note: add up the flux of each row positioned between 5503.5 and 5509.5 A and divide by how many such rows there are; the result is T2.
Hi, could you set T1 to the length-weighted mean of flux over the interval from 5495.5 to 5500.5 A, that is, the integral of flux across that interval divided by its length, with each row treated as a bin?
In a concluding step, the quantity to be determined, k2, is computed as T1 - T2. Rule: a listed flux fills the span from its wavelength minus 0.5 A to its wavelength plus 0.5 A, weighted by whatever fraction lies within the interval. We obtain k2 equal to 0.1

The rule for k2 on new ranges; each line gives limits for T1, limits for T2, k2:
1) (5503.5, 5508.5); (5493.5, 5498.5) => 0.4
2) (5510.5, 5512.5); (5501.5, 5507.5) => -0.8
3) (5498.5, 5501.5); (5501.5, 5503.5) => 0.8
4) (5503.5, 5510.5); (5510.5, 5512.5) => 0.6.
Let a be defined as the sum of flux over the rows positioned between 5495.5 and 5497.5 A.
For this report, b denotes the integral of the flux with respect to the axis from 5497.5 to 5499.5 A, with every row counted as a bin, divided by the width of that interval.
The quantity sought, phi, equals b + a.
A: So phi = 21.6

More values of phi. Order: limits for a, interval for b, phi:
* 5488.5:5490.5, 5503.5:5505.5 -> 22.7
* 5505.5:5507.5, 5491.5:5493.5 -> 23.2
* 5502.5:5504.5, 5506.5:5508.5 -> 22.8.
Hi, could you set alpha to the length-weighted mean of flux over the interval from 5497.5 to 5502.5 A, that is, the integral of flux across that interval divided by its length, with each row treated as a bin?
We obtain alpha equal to 7.6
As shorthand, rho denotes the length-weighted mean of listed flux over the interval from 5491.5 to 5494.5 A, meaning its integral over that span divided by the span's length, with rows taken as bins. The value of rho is 7.42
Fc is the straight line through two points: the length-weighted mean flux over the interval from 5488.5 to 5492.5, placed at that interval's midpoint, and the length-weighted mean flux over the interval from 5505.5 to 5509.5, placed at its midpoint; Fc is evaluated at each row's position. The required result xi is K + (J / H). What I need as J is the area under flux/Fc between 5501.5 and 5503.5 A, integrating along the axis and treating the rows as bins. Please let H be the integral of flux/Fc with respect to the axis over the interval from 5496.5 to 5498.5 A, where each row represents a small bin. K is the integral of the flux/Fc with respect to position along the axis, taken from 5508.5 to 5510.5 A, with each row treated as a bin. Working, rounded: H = 1.90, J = 1.90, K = 1.92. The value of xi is 2.92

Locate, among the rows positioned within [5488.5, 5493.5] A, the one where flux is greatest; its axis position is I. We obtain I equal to 5491.0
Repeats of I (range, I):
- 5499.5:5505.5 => 5500.0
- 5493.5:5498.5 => 5495.0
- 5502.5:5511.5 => 5504.0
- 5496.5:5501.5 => 5500.0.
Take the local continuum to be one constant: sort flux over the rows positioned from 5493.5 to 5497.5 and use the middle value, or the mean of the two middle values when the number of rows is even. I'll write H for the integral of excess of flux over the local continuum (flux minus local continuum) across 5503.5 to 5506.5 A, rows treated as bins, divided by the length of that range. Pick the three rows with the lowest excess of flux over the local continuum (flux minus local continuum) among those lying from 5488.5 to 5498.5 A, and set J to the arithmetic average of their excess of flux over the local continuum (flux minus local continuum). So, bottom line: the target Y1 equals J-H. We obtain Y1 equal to -0.74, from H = 0.70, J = -0.037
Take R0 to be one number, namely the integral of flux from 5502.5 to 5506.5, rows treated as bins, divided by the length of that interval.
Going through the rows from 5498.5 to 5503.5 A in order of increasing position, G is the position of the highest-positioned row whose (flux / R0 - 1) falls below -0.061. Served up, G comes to 5502.0 A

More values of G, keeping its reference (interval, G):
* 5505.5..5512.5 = 5512.0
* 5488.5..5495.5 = 5494.0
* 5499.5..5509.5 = 5508.0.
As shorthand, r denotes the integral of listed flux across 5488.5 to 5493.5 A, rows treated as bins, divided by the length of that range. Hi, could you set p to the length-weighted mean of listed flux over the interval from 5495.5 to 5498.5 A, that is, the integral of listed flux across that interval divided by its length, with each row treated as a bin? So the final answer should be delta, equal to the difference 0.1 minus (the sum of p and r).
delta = -14.8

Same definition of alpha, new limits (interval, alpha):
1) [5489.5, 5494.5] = 7.7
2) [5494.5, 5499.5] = 7.3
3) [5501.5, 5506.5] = 7.5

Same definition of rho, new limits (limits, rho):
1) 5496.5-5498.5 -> 7.20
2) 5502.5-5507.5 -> 7.61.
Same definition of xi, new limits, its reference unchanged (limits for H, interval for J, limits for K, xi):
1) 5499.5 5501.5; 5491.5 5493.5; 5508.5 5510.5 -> 2.86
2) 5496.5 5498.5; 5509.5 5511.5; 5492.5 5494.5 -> 2.85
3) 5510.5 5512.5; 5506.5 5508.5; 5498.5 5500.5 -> 3.21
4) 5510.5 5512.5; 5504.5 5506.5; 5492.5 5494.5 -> 2.97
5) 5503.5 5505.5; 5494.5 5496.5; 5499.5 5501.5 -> 3.02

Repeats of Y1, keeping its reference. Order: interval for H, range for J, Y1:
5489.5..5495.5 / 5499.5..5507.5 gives -0.64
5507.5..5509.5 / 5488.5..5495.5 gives 0.23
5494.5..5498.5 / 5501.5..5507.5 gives -0.18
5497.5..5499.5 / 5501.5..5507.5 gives -0.50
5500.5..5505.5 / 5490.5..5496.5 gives -0.24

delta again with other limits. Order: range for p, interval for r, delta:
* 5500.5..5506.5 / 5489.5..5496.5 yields -14.9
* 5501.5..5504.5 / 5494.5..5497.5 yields -14.6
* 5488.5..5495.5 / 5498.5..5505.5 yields -15.1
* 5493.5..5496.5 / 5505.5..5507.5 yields -14.8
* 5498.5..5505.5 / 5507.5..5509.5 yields -14.4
